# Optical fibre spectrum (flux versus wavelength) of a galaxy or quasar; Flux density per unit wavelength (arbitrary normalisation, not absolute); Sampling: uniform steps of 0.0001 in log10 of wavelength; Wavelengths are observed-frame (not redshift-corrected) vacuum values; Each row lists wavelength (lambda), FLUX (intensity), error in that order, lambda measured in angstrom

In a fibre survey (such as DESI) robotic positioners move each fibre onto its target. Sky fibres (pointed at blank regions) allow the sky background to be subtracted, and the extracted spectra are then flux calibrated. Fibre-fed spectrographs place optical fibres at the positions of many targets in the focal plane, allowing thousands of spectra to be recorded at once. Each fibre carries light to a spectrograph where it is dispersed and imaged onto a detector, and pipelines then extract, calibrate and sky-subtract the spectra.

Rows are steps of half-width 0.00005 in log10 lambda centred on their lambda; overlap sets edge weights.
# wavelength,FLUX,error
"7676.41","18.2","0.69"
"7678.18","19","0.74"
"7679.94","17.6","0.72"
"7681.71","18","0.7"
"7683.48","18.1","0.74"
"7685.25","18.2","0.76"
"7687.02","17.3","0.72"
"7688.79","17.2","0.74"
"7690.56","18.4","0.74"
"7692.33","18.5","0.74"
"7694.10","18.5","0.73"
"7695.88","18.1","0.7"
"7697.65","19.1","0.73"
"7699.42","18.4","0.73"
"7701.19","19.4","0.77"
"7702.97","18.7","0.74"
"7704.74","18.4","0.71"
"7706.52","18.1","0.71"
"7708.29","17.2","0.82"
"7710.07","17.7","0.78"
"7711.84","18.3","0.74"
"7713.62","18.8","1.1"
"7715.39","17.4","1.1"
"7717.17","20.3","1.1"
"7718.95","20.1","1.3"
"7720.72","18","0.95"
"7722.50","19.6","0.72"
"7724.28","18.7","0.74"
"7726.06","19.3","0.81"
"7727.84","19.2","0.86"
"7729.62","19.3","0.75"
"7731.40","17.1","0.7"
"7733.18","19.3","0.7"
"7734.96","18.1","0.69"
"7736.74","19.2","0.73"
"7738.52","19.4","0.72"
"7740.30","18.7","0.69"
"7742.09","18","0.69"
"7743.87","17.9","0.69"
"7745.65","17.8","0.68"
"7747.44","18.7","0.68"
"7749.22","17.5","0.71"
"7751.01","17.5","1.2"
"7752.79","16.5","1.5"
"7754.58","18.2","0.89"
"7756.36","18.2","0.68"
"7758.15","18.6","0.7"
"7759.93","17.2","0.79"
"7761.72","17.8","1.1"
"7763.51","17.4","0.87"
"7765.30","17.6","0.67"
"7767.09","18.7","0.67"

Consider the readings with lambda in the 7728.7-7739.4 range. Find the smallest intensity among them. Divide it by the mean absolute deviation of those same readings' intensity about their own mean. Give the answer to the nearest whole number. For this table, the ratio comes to 23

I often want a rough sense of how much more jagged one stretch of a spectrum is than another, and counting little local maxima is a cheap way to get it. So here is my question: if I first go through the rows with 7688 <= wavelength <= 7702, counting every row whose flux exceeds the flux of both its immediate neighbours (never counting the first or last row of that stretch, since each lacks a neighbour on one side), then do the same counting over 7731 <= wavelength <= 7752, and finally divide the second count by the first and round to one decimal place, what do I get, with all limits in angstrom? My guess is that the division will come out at 3.0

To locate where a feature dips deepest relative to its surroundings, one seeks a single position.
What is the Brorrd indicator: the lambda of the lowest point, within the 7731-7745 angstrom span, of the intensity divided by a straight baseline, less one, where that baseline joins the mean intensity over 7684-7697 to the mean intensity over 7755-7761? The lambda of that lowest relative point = 7731.40 angstrom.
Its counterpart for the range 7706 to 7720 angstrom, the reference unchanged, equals 7708.29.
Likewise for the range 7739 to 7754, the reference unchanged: 7752.79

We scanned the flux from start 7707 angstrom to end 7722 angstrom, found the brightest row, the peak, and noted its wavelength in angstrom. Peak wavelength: 7717.17 angstrom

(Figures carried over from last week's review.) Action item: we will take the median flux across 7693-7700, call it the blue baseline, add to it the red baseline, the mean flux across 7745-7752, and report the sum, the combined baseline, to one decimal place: 36.3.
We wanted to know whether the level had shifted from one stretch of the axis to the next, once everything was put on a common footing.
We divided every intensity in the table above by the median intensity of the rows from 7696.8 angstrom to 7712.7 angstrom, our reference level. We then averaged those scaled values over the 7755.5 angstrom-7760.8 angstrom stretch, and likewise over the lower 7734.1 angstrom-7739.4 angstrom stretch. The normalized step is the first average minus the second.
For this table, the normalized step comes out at -0.049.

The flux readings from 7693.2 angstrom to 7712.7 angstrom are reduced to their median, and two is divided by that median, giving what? 0.109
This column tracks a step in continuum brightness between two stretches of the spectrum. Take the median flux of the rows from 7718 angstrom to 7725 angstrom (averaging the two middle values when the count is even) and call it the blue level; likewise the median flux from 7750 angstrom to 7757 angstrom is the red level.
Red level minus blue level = -1.30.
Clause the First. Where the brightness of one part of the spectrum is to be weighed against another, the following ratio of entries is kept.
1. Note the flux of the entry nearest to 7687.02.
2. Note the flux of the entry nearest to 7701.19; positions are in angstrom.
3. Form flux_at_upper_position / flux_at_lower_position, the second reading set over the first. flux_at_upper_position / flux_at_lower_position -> 1.12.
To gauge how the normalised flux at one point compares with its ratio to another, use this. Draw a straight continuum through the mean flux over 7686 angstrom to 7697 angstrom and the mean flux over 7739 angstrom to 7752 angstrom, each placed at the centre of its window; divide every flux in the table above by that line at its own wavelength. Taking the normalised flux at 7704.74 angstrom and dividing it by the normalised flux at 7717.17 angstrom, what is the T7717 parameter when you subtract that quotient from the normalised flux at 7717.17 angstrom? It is 0.22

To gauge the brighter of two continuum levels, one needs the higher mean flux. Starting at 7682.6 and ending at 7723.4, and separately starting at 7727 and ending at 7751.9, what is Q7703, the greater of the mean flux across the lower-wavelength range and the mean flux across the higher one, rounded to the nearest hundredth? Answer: 18.43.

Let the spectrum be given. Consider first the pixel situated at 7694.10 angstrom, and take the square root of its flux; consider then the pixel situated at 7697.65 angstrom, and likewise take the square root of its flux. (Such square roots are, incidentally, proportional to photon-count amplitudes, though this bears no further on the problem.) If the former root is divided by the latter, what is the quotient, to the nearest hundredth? 0.98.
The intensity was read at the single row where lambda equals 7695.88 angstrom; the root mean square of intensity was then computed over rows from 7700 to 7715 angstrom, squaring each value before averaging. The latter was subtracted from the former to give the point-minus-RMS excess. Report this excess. -0.24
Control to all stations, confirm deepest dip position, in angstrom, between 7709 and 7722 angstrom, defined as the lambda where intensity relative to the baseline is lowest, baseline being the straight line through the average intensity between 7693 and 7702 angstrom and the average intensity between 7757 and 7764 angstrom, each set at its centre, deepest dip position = 7715.39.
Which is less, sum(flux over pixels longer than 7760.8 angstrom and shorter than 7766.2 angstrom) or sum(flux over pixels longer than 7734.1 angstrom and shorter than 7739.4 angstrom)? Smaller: 52.8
